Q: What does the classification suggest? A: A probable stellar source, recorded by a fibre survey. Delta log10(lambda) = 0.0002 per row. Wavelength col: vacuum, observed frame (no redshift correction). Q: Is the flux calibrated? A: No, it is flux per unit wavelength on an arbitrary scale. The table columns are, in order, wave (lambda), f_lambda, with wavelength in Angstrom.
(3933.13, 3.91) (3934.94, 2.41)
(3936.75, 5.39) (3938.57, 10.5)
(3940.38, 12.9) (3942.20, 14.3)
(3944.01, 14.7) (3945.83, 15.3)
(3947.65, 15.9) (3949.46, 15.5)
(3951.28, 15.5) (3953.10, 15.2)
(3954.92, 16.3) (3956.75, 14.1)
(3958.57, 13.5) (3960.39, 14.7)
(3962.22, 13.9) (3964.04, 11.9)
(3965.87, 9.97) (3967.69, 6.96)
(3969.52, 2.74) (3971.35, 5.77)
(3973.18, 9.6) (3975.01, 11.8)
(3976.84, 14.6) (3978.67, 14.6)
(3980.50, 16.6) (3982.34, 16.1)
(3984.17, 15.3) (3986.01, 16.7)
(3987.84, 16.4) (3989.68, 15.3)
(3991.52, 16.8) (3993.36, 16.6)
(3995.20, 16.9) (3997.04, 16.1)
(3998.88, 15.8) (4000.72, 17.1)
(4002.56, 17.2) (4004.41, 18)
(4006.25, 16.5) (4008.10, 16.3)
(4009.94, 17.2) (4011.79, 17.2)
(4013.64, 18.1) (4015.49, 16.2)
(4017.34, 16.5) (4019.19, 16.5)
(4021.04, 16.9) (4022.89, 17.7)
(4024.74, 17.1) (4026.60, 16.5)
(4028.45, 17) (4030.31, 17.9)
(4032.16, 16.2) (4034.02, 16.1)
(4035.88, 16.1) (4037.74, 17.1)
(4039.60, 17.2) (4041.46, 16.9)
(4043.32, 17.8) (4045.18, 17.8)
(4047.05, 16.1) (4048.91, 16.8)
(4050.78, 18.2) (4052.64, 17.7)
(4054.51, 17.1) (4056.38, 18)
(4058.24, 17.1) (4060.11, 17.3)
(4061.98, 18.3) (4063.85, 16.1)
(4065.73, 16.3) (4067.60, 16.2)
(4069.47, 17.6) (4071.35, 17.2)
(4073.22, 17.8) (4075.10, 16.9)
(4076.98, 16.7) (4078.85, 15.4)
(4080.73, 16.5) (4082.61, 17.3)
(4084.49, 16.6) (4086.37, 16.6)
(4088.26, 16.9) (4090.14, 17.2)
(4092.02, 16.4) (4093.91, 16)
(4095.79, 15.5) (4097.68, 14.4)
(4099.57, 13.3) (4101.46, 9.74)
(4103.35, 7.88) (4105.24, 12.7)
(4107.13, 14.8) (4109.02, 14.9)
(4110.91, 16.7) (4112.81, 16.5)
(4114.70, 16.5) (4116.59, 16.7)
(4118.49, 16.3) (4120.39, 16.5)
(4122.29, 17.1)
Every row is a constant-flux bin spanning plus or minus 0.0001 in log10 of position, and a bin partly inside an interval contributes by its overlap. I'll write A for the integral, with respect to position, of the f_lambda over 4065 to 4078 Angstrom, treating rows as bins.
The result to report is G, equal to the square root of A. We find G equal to 14.9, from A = 221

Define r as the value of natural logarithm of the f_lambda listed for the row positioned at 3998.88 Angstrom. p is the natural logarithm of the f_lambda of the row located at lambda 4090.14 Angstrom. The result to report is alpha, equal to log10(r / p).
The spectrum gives -0.013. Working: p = 2.84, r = 2.76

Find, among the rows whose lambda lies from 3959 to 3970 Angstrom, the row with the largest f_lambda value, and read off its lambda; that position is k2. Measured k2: 3960.39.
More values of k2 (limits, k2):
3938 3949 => 3947.65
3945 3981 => 3980.50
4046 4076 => 4061.98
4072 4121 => 4073.22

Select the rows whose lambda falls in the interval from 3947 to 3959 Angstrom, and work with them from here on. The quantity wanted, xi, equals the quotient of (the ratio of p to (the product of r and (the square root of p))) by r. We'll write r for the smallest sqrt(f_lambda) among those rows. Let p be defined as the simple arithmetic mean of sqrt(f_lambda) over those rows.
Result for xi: 0.146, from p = 3.89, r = 3.67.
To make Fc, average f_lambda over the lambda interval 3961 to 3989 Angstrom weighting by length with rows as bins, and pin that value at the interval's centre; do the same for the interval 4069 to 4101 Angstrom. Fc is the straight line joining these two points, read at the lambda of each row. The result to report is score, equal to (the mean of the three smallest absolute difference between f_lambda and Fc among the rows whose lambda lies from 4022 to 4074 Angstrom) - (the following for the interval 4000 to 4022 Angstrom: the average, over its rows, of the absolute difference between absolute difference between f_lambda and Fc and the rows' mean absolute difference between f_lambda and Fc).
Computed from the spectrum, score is 0.0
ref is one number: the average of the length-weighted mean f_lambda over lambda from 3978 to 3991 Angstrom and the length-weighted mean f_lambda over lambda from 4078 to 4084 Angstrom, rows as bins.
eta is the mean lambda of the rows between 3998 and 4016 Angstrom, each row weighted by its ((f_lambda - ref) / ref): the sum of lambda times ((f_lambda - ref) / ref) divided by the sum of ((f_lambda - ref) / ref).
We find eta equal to 4008.1 Angstrom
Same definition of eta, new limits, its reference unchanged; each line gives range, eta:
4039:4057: 4048.8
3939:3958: 3946.5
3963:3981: 3970.0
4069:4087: 4075.5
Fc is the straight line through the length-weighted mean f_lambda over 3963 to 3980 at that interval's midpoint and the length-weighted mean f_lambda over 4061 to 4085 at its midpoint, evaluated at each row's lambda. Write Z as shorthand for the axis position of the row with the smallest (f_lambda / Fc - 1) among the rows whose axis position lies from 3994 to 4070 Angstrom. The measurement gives 4067.60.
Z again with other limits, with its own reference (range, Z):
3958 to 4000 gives 3969.52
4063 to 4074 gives 4067.60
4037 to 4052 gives 4047.05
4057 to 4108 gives 4103.35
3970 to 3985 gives 3971.35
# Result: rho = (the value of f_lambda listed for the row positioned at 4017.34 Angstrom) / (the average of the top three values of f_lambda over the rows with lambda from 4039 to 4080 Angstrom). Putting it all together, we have 0.91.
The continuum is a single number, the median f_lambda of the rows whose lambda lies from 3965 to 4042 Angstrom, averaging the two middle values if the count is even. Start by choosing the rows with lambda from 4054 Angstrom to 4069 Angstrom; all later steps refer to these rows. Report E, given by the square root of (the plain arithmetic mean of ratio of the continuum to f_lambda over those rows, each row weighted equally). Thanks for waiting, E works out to 0.98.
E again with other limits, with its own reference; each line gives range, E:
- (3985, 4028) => 0.99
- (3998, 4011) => 0.99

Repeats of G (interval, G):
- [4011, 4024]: 14.9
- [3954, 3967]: 13.2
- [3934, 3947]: 11.9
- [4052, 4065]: 15.0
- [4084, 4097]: 14.6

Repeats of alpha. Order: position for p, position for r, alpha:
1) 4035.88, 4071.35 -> 0.010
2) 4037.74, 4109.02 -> -0.022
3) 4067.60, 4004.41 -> 0.016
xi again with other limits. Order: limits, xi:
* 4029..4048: 0.126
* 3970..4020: 0.344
